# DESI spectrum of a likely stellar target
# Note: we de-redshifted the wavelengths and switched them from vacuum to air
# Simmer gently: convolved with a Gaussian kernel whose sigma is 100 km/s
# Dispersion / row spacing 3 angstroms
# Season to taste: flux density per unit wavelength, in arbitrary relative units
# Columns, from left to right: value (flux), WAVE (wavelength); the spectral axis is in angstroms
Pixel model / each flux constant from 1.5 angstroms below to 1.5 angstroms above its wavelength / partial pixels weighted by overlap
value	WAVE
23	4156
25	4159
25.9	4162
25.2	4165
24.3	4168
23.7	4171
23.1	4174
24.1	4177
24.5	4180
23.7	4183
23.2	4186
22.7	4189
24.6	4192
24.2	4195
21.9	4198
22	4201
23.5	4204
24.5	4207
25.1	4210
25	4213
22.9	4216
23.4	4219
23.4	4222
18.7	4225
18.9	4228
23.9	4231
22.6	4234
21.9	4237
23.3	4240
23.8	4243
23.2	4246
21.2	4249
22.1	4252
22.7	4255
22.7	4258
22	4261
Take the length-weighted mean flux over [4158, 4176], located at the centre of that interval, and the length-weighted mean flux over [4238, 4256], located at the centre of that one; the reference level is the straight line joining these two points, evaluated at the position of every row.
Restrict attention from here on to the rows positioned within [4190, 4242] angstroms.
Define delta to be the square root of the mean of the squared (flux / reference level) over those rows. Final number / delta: 0.98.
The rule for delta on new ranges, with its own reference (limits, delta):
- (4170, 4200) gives 0.98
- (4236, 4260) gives 1.00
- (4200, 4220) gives 1.01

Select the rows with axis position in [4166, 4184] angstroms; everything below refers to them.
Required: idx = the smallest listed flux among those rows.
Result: 23.1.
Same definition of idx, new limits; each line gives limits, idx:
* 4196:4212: 21.9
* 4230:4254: 21.2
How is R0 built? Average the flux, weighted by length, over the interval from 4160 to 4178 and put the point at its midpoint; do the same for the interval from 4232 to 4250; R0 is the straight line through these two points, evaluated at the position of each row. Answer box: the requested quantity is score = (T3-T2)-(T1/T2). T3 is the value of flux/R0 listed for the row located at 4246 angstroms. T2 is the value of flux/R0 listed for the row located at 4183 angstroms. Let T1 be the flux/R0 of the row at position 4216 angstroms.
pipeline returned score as -0.96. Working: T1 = 0.982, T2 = 0.98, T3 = 1.03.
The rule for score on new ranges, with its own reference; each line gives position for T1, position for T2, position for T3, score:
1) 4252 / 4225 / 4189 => -1.08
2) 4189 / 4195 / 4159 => -0.93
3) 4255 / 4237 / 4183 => -1.03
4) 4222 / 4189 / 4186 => -1.05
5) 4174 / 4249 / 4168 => -0.96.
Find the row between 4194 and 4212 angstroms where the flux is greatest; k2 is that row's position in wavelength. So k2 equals 4210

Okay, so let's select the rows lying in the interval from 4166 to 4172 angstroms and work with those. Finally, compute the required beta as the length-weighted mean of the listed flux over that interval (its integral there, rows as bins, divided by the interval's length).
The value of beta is 24.1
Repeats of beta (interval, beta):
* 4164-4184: 24.1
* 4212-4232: 22.2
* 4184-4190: 23.0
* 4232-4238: 22.4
